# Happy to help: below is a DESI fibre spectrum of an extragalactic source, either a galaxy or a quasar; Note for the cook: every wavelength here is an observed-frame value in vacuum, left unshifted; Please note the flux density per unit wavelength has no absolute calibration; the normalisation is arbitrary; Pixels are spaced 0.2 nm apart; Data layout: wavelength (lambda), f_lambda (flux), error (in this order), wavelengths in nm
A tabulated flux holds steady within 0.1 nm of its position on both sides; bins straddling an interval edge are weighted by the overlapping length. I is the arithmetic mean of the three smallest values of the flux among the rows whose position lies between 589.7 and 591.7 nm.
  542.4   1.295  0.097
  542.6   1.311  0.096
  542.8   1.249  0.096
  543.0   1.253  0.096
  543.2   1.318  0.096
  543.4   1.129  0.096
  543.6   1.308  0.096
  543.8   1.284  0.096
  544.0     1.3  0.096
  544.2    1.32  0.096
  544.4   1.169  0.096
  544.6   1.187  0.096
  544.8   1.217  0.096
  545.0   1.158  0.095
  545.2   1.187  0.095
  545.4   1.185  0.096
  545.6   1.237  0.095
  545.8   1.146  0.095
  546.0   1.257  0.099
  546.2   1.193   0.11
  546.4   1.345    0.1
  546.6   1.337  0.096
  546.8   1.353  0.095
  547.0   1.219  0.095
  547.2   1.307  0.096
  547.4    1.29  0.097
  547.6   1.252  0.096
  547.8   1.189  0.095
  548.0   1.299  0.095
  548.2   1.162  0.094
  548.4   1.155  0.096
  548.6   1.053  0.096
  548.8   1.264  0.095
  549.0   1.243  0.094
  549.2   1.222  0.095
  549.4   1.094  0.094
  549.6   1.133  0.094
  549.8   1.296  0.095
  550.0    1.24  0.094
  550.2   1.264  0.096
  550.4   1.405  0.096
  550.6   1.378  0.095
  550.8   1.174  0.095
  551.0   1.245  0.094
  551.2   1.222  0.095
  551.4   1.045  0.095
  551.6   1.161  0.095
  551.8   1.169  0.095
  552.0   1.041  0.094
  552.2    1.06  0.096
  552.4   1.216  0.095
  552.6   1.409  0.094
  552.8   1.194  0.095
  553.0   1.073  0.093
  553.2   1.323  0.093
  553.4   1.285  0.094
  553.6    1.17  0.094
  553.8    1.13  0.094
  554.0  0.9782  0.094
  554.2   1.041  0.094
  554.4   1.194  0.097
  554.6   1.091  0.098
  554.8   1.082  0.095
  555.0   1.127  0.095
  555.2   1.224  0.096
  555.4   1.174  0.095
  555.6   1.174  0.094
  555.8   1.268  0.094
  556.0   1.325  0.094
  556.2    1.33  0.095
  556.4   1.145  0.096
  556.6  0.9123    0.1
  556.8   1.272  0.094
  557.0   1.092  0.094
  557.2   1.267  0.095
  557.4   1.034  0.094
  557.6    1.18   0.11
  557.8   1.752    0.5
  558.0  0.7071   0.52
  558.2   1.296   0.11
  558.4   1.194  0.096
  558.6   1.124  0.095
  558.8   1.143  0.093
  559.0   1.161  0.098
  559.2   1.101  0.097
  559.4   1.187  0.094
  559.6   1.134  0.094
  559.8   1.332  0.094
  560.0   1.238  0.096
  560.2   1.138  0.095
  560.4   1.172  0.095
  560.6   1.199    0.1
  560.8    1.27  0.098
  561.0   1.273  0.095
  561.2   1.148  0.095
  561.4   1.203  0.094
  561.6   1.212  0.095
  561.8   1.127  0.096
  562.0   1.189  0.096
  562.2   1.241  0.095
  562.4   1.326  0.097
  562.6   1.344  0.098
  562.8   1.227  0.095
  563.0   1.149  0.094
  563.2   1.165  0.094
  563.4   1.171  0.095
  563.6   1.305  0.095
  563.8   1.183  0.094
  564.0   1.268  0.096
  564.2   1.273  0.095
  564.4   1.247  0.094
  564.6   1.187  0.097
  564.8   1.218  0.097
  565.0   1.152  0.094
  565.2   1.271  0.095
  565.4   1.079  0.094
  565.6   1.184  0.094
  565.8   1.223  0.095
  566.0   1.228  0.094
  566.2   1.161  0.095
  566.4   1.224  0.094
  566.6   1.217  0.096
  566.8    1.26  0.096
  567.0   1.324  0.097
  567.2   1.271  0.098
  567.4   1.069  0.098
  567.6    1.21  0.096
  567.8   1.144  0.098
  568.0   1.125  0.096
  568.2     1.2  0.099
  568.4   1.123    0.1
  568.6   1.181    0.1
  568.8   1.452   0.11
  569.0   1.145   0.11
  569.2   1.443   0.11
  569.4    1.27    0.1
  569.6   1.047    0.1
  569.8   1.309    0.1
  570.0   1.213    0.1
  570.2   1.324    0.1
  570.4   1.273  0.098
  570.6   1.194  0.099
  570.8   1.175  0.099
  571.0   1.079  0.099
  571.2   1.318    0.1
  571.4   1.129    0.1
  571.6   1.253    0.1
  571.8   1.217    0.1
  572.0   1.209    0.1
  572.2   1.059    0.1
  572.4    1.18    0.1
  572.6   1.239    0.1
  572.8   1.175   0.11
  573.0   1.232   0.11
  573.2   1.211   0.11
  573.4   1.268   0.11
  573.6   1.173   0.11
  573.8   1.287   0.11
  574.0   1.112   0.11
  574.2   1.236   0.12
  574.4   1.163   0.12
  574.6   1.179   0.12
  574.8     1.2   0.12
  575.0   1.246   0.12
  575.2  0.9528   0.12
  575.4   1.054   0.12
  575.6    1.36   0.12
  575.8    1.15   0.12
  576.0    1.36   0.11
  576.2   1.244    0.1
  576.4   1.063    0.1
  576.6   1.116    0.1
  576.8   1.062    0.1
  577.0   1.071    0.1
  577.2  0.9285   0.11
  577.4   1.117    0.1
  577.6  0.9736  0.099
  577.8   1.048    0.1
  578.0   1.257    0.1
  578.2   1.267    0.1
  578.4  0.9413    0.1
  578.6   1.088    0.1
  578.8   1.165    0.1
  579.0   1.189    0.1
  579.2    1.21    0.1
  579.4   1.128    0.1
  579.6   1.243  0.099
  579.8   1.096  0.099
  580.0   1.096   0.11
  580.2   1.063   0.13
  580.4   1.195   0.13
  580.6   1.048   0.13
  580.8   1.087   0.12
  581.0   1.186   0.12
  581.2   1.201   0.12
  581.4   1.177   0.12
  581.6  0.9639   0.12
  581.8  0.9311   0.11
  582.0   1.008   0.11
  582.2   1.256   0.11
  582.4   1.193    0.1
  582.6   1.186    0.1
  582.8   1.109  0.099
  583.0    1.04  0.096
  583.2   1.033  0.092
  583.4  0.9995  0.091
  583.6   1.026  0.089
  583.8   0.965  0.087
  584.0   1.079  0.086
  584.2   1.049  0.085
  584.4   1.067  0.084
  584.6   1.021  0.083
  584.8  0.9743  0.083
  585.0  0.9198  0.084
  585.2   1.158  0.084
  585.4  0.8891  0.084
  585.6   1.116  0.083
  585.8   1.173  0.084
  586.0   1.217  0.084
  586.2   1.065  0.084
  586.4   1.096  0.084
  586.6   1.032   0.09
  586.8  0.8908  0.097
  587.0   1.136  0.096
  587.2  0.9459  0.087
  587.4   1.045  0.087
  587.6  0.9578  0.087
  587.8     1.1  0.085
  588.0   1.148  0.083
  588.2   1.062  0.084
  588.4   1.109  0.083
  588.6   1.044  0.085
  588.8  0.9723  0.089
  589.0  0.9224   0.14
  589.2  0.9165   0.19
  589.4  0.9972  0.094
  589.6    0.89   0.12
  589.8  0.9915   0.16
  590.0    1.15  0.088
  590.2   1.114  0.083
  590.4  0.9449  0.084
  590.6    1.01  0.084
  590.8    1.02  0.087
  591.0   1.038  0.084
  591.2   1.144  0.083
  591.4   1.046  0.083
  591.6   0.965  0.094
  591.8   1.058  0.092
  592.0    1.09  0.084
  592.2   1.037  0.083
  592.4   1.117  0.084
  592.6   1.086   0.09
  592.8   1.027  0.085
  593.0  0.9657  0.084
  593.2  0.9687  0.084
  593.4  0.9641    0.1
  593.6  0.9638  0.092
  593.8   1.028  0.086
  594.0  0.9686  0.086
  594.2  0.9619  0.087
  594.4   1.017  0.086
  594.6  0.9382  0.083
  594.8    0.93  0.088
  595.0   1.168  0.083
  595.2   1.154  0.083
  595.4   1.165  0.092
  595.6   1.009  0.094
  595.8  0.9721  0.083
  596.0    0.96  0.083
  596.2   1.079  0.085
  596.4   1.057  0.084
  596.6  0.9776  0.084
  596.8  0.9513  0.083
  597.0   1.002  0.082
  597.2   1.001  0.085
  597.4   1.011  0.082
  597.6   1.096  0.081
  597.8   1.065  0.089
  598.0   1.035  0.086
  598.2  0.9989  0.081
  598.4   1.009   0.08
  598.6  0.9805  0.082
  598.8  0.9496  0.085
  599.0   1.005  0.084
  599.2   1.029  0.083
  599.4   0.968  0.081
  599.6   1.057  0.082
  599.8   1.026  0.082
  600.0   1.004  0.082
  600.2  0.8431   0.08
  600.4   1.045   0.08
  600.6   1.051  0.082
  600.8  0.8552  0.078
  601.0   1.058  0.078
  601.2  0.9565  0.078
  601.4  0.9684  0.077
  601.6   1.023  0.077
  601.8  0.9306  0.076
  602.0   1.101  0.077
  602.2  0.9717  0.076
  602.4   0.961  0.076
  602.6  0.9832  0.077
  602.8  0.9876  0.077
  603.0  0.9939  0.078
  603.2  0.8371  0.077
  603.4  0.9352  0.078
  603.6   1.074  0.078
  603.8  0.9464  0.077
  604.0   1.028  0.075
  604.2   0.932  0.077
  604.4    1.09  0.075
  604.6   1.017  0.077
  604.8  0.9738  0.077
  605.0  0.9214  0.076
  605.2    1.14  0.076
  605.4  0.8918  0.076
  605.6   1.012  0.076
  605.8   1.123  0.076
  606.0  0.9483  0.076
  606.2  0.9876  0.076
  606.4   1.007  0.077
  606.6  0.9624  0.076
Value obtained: 0.97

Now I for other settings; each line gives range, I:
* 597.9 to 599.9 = 0.97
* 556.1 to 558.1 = 0.88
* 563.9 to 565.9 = 1.14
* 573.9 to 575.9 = 1.04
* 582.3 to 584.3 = 1.00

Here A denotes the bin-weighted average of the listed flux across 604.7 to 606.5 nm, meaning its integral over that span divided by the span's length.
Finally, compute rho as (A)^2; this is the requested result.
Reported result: 1.00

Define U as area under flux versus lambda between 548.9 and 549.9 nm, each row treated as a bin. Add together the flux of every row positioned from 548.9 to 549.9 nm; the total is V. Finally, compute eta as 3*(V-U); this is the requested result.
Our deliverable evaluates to 14.4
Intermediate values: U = 1.20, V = 6.0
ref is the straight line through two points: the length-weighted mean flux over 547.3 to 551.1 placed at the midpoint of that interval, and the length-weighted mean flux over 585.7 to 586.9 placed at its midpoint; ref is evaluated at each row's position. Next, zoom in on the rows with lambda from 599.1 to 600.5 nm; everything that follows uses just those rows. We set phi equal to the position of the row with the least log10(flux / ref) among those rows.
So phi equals 600.2 nm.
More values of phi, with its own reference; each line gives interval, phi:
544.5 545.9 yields 545.8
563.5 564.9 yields 563.8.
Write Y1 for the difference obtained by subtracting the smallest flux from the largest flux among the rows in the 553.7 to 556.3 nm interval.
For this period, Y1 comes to 0.35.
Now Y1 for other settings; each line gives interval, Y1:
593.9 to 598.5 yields 0.24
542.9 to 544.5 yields 0.19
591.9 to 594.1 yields 0.15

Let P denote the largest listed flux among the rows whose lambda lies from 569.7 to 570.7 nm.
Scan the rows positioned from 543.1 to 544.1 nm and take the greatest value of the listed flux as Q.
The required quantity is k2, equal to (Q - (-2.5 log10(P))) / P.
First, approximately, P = 1.324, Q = 1.318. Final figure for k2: 1.23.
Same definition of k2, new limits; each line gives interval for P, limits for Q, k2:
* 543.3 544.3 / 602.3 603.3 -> 0.98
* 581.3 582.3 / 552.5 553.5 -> 1.32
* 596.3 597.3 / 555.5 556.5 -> 1.32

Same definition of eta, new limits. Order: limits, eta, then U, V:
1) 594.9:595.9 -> 13.1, 1.09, 5.5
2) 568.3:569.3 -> 15.2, 1.27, 6.3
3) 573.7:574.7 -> 14.3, 1.20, 6.0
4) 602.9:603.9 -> 11.5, 0.96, 4.8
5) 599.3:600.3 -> 11.8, 0.98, 4.9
